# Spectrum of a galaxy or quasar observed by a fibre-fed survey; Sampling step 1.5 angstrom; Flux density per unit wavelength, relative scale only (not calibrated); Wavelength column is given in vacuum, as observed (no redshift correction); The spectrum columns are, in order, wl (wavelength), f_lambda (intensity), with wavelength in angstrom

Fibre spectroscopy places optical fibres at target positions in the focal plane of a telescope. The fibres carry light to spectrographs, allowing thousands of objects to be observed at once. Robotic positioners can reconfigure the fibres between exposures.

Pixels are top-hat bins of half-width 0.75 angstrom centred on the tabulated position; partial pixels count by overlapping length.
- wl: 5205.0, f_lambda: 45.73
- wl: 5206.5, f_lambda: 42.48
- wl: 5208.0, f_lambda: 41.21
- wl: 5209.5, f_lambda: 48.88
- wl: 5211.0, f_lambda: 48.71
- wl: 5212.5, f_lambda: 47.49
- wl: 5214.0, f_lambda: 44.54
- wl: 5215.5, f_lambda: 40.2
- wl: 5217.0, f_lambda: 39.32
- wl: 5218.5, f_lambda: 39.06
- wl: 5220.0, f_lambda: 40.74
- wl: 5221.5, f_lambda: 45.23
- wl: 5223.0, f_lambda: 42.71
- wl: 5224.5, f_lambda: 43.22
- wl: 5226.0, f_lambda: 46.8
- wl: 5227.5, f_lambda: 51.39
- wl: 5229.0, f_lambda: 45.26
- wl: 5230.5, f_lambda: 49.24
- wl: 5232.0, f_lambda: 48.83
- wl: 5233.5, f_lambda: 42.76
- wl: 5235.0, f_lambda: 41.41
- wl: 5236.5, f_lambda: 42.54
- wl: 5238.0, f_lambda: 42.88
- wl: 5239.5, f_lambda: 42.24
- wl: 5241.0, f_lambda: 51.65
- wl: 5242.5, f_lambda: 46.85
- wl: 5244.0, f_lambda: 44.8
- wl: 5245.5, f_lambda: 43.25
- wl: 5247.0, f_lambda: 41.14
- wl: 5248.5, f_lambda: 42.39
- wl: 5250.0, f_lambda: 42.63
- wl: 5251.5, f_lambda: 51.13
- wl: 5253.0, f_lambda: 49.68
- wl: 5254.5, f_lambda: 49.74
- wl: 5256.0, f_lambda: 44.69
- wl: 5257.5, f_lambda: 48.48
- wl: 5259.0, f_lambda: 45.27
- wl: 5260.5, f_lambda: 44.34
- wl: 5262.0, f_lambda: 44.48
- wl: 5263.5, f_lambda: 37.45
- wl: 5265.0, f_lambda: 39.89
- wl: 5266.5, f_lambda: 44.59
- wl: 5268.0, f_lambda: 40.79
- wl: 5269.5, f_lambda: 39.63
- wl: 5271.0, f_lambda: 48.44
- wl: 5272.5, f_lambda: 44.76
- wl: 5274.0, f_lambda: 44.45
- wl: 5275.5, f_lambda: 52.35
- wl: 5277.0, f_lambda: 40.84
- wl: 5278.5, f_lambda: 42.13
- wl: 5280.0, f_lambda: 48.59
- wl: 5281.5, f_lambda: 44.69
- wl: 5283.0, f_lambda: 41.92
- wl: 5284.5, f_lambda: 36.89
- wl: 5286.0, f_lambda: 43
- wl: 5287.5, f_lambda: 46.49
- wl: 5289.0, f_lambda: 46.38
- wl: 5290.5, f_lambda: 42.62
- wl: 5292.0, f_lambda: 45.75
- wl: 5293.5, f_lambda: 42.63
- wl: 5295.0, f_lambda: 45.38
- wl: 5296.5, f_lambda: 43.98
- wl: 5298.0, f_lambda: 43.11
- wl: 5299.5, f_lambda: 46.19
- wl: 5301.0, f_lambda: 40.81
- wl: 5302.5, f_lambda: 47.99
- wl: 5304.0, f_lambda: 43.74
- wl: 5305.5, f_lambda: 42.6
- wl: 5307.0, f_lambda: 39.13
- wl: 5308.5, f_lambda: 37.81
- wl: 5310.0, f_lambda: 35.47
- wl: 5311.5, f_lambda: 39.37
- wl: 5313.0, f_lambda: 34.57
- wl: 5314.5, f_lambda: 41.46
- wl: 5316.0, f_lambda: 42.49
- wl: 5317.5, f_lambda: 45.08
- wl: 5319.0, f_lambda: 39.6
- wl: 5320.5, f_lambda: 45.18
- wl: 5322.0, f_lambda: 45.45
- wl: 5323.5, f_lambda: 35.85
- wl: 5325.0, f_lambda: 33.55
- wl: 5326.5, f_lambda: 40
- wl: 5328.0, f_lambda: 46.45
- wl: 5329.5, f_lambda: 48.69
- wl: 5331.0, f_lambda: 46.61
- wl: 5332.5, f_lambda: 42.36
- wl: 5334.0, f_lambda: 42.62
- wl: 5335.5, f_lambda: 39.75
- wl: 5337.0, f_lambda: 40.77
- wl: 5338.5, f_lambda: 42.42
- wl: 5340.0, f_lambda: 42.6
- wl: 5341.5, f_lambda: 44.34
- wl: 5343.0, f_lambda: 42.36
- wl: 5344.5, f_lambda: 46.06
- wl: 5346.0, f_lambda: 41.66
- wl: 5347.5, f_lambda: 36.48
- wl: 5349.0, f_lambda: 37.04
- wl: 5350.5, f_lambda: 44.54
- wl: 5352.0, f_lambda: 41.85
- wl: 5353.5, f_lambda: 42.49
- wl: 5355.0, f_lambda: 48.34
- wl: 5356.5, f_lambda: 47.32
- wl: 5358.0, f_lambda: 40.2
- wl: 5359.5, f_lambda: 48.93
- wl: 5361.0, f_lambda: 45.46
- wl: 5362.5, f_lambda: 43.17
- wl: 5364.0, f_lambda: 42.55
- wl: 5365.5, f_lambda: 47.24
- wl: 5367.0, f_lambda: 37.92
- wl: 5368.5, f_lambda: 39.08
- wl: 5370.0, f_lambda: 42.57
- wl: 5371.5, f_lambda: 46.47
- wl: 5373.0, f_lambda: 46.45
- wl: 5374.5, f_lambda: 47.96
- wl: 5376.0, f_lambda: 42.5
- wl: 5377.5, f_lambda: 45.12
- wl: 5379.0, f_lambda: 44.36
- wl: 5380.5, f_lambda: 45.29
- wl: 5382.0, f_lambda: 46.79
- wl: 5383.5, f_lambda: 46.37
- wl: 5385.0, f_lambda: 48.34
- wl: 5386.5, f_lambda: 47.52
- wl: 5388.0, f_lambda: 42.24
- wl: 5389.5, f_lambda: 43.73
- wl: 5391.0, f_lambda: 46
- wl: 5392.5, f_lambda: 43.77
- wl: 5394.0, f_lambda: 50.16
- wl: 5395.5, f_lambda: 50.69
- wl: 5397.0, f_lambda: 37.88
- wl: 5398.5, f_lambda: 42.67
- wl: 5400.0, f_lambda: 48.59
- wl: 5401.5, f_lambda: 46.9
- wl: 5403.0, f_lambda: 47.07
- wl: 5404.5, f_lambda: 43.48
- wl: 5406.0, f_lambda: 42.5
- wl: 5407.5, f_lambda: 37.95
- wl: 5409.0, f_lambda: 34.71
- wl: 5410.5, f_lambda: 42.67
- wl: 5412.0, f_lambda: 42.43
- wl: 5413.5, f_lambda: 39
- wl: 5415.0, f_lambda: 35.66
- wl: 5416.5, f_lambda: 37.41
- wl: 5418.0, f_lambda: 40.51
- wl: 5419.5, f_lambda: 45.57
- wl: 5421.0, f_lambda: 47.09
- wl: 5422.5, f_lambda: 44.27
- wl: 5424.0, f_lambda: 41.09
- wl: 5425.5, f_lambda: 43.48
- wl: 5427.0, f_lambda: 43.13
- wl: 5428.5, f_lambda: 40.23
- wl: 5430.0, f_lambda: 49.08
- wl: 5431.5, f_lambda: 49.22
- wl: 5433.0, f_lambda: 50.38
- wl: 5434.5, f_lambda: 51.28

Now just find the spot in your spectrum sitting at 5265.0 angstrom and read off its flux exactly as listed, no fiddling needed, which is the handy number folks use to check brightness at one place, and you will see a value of 39.89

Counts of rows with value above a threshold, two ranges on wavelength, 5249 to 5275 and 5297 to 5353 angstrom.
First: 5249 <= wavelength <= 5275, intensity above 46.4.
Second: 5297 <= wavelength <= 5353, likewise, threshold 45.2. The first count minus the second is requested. -2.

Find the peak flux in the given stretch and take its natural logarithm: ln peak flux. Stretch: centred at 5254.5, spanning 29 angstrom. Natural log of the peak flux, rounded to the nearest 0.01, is 3.94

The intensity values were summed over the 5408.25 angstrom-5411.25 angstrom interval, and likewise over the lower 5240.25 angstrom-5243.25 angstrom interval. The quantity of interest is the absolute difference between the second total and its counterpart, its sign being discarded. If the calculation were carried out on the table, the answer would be 21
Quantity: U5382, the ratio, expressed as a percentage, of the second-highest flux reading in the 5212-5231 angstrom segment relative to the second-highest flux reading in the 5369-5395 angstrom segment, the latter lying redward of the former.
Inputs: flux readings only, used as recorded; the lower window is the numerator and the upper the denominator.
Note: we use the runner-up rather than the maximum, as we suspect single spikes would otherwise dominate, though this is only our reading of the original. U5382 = 101.9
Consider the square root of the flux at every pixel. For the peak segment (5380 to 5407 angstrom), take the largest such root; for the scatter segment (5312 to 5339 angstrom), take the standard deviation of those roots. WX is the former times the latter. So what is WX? 2.3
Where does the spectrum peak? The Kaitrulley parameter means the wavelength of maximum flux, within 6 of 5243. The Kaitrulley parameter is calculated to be 5241.0 angstrom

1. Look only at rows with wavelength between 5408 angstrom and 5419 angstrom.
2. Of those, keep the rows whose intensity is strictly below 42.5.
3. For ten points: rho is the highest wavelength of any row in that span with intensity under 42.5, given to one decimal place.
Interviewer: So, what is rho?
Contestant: 5418.0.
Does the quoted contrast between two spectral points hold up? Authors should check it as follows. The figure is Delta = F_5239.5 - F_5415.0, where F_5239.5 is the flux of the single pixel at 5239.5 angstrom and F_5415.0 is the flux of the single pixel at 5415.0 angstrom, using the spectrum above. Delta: 7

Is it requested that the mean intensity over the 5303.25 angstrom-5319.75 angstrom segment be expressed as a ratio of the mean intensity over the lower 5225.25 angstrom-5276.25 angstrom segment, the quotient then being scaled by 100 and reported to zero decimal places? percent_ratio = 89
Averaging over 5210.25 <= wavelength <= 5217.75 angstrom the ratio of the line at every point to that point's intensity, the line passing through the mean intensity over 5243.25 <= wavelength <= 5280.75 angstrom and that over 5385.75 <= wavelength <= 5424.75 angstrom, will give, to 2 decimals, 1.03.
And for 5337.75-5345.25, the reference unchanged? 1.01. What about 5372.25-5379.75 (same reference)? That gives 0.96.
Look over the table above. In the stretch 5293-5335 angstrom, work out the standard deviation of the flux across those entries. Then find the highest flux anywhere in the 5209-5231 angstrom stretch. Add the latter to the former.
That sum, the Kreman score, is 55.4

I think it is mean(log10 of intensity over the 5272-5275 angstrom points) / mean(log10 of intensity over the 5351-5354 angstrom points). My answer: 1.02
